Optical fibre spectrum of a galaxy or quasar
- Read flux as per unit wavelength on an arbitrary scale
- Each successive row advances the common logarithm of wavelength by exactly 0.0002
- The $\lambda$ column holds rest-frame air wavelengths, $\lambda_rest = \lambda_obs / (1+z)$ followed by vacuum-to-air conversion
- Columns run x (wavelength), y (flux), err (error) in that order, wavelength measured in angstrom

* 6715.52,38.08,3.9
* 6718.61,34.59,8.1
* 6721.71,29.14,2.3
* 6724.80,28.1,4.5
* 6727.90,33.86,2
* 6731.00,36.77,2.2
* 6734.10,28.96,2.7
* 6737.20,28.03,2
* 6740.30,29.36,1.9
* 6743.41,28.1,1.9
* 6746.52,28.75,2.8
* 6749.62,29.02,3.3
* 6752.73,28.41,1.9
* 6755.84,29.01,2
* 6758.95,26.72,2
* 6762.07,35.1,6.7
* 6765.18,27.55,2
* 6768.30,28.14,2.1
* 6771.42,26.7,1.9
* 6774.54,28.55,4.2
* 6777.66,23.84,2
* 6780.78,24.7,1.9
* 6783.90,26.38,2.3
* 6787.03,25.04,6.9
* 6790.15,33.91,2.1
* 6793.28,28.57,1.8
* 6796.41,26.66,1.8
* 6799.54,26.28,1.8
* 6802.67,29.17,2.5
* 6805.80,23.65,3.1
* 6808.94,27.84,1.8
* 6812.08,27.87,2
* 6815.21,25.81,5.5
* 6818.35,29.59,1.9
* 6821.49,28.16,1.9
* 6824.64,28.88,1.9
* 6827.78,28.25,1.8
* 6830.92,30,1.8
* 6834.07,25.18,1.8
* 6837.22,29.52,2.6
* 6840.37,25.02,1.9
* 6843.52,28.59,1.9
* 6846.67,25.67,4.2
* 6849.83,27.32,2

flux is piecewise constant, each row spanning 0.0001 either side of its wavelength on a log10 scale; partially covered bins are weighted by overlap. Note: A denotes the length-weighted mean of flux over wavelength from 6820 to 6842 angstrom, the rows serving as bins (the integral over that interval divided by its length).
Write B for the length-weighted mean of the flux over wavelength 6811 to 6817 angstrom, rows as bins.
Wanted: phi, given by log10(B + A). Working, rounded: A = 27.9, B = 26.9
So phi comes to 1.74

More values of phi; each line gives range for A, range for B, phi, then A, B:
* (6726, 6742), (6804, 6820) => 1.77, 31.3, 27.0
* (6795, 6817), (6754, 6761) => 1.74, 26.8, 28.4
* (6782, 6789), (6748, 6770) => 1.74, 26.2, 29.1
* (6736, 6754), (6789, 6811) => 1.75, 28.6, 27.9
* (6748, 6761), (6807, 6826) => 1.75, 28.6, 27.9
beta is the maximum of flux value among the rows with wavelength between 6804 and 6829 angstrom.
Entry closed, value 29.59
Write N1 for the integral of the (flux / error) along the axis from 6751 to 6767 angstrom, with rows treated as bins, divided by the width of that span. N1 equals 12.3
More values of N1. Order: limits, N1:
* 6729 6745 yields 14.4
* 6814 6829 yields 13.3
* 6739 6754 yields 12.8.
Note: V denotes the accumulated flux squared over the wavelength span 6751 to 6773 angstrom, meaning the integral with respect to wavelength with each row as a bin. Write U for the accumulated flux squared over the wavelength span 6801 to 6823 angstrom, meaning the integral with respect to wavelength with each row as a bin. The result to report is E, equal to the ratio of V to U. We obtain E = 1.11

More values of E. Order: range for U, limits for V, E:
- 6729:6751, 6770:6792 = 0.82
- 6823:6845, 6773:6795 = 0.96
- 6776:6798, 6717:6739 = 1.34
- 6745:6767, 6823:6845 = 0.91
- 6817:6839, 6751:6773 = 1.03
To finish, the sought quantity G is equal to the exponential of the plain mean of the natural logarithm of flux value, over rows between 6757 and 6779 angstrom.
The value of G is 27.92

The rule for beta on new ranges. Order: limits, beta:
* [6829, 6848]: 30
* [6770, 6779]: 28.55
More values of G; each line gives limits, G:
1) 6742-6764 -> 29.21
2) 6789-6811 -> 27.86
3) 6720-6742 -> 30.45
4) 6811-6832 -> 28.34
